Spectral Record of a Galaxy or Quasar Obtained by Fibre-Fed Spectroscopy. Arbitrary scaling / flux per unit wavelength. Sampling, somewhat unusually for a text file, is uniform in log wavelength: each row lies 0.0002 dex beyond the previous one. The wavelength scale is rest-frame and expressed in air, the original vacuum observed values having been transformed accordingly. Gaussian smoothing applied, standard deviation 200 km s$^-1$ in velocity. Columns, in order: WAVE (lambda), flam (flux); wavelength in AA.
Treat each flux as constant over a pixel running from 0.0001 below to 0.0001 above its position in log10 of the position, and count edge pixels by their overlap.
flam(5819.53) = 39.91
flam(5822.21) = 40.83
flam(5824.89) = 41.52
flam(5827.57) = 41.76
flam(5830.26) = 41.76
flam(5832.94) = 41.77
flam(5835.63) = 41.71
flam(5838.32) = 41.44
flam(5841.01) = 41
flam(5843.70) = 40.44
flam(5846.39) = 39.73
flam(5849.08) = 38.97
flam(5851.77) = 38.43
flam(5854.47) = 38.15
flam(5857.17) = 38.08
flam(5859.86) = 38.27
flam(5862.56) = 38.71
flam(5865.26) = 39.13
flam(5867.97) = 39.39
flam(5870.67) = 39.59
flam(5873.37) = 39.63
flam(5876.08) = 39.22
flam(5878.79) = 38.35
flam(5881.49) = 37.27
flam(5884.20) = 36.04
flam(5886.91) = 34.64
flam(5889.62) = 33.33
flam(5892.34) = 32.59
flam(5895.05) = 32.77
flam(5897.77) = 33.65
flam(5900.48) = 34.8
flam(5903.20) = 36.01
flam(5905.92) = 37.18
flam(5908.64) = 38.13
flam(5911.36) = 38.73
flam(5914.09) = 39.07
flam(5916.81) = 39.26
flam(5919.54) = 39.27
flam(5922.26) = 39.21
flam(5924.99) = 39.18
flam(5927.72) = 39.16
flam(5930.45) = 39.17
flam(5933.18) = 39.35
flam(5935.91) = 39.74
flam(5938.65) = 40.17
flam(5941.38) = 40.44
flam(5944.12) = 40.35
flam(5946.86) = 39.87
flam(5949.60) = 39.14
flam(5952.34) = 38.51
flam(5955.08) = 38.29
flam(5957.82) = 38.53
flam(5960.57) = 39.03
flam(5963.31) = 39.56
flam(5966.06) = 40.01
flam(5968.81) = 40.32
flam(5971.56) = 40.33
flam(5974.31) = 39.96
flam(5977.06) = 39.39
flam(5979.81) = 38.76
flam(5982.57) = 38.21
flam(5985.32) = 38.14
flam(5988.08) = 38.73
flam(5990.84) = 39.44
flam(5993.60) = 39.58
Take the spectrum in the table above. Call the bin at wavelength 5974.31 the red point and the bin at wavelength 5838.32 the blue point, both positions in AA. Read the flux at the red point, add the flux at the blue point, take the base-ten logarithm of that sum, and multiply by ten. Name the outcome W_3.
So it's 19.11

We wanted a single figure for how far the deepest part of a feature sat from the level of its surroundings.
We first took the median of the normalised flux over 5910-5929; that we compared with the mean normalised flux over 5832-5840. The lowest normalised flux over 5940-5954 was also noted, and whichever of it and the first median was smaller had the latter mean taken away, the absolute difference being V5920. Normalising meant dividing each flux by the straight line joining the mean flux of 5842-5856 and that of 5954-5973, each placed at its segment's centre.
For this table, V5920 0.09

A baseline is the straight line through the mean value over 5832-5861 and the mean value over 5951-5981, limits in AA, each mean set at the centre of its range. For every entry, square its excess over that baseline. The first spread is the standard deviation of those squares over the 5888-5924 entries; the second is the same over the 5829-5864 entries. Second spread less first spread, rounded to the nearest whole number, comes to -18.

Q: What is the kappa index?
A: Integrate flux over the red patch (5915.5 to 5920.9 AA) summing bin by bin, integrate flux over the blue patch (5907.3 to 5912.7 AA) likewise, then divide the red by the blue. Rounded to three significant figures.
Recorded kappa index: 1.02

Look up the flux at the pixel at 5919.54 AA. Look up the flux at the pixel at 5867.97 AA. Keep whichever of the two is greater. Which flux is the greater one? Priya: 39.4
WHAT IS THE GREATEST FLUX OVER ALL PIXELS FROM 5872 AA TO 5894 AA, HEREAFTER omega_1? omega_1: 39.63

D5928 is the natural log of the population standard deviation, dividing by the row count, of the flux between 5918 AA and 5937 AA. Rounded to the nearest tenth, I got -1.7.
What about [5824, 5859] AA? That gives 0.4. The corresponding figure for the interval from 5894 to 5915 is 0.8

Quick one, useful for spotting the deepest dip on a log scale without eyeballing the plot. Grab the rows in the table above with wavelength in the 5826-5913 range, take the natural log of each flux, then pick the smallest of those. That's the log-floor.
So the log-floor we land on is 3.48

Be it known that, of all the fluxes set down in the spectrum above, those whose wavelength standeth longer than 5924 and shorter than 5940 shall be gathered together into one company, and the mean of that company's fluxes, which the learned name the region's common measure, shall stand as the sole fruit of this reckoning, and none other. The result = 39.5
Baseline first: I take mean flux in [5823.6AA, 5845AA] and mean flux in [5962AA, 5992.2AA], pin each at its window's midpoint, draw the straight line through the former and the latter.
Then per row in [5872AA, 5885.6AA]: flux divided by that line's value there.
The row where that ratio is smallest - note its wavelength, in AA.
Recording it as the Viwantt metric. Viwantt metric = 5884.20 AA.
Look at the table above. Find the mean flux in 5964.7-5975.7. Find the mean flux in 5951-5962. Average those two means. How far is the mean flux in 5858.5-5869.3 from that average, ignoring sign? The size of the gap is 0.5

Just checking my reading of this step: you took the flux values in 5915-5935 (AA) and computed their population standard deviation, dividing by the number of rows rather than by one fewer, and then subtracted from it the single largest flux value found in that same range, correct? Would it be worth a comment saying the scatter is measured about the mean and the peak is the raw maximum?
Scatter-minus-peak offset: -39.3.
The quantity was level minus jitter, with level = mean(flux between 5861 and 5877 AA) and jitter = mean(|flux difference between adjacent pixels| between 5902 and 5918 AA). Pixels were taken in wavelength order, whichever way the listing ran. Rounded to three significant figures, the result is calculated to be 38.6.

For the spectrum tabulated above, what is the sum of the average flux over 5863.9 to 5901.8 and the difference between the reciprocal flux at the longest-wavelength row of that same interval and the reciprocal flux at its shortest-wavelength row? 36.5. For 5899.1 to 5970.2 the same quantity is 38.9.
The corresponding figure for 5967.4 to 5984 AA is 39.5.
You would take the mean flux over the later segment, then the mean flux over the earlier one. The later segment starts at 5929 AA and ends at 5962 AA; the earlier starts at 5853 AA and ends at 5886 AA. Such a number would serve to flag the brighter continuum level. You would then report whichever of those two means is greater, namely 39.4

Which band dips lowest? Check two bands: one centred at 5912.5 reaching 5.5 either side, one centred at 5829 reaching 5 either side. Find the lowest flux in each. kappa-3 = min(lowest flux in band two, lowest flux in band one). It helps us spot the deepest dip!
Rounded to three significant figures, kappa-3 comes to 38.1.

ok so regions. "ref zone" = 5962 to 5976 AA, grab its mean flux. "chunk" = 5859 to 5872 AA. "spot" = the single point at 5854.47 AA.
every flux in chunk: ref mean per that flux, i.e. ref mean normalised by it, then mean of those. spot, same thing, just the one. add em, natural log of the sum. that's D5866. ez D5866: 0.73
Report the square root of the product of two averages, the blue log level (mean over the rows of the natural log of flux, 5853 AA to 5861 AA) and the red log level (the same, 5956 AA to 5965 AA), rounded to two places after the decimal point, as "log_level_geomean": 3.65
